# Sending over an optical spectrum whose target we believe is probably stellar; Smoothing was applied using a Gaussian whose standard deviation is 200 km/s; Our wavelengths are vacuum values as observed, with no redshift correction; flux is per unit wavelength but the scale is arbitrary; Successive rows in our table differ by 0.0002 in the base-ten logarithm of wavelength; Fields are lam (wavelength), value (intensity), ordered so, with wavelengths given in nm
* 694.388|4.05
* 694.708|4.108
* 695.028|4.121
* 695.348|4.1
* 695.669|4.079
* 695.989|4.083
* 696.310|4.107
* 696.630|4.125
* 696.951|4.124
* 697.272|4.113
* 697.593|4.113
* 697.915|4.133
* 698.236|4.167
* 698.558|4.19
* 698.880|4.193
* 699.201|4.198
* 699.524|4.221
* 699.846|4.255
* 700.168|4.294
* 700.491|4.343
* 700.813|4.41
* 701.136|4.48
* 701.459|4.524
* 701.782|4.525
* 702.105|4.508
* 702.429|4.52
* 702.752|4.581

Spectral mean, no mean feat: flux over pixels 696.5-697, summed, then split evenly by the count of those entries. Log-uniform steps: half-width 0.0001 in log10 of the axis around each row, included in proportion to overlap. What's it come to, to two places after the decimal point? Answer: 4.12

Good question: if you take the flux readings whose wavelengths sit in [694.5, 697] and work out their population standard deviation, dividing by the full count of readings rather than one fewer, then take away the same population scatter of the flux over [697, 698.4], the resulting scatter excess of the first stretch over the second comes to -0.005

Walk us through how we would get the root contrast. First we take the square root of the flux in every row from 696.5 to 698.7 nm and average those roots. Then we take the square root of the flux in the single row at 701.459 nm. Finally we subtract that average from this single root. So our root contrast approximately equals 0.093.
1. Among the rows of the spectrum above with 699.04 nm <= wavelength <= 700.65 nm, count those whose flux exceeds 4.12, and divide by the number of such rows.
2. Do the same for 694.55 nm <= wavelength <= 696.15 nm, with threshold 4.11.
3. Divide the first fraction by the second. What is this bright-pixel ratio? 5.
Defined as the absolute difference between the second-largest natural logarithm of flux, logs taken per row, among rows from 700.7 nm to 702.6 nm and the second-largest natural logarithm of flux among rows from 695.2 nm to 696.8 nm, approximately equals 0.10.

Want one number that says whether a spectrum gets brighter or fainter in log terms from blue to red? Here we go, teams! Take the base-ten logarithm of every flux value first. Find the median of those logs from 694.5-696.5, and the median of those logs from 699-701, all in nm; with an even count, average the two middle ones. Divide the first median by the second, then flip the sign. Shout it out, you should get -0.972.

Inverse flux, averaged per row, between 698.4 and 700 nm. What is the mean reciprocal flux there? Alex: 0.237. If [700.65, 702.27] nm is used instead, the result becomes 0.223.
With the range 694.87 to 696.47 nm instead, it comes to 0.244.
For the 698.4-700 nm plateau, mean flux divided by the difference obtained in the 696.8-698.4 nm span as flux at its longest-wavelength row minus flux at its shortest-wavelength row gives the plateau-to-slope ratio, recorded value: 98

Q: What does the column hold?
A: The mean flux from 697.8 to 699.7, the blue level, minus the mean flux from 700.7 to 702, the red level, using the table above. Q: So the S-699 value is -0.30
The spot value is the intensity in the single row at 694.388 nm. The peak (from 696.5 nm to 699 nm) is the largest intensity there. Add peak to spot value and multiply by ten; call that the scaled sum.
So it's 82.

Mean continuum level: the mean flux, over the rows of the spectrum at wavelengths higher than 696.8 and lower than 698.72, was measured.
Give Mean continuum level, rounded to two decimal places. 4.14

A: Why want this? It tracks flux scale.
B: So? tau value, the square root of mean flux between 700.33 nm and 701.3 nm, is 2.10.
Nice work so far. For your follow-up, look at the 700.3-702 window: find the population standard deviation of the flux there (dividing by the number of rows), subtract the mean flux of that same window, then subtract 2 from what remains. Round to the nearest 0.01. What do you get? -6.39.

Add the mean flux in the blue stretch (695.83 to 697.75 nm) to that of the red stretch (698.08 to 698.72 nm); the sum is 8.29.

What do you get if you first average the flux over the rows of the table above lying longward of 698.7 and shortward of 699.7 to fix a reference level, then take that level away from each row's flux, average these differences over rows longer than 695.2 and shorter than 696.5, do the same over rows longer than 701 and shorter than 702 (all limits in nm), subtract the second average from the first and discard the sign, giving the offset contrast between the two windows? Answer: 0.42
